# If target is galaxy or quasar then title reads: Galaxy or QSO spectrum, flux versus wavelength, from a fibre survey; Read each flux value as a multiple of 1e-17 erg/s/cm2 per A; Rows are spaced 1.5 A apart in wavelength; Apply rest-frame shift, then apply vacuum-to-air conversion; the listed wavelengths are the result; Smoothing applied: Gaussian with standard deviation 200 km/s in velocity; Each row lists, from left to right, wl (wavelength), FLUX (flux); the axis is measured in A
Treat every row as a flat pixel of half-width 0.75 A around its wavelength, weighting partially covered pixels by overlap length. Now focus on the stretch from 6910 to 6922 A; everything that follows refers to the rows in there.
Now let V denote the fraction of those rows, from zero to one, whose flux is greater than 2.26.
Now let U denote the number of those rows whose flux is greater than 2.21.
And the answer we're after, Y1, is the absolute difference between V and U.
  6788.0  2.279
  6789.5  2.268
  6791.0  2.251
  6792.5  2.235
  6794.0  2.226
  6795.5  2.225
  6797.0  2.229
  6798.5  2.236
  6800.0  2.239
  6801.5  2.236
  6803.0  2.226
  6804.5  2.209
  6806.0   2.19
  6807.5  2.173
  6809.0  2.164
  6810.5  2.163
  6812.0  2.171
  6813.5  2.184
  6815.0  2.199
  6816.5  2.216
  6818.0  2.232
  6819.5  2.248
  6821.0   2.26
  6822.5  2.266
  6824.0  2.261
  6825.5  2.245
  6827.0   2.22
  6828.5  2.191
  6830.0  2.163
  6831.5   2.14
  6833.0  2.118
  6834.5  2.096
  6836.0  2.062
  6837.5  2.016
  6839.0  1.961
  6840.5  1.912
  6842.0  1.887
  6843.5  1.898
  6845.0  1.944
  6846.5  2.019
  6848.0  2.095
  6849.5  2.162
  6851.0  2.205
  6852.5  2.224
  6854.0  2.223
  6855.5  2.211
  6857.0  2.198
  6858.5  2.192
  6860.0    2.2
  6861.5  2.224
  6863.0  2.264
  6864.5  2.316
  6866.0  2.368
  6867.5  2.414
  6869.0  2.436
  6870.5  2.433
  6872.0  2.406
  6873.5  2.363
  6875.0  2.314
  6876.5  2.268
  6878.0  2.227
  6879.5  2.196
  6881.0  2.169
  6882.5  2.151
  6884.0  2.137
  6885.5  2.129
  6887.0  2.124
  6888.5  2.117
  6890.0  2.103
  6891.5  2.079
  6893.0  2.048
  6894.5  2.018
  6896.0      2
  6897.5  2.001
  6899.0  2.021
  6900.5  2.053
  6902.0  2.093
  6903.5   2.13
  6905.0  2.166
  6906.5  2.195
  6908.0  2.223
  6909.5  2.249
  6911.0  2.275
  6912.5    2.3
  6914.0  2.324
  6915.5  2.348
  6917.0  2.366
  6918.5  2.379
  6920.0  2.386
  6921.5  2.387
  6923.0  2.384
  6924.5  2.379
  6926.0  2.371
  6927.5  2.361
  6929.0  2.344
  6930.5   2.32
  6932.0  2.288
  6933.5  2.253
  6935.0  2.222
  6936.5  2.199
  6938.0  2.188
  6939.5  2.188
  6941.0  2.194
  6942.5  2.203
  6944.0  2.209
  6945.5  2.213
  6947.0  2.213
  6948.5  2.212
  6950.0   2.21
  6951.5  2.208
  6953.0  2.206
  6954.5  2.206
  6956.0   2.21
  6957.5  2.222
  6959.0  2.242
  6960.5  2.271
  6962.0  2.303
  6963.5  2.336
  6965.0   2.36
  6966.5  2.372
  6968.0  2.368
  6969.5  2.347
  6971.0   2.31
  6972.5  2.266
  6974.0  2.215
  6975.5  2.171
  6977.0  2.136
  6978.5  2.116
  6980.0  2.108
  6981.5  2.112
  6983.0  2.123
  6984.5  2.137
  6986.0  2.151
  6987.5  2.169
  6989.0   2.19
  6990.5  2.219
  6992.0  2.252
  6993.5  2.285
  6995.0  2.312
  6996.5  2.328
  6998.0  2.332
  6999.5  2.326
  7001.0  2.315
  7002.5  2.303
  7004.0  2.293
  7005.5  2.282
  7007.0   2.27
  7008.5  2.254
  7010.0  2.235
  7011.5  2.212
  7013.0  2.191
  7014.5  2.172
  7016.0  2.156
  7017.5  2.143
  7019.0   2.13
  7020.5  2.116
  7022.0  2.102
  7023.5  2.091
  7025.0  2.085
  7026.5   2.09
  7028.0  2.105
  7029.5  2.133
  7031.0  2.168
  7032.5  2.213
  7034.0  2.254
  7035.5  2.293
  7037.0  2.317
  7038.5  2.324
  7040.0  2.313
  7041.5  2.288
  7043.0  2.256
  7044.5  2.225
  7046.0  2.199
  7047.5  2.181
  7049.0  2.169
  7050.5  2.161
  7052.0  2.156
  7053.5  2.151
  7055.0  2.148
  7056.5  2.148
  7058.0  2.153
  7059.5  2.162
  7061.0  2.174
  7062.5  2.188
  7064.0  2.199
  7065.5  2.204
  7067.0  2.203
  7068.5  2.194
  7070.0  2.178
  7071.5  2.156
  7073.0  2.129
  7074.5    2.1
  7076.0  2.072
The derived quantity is 7.0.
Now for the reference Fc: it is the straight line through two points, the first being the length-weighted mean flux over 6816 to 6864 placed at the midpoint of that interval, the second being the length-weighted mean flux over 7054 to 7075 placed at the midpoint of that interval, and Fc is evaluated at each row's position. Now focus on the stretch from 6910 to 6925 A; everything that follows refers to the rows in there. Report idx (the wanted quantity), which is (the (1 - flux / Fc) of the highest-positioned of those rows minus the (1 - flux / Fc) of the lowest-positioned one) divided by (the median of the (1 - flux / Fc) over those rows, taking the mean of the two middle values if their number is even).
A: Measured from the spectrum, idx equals 0.5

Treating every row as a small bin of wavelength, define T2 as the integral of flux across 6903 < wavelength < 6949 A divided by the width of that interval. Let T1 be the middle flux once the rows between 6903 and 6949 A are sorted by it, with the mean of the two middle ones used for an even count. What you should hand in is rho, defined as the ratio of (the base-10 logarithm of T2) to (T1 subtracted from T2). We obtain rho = 17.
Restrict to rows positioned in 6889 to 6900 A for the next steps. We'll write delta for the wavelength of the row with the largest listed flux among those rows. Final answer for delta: 6890.0 A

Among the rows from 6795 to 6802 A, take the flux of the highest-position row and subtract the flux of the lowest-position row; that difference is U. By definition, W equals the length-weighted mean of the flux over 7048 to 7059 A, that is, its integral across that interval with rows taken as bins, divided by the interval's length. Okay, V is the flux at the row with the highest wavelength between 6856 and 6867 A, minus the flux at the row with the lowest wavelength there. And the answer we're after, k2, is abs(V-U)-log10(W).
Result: -0.17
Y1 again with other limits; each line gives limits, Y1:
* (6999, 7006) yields 4.0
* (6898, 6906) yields 0.0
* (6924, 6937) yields 7.3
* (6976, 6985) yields 0.0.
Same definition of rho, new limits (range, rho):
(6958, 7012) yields -20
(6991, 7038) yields -21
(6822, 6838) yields -466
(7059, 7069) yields -79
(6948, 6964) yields 14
